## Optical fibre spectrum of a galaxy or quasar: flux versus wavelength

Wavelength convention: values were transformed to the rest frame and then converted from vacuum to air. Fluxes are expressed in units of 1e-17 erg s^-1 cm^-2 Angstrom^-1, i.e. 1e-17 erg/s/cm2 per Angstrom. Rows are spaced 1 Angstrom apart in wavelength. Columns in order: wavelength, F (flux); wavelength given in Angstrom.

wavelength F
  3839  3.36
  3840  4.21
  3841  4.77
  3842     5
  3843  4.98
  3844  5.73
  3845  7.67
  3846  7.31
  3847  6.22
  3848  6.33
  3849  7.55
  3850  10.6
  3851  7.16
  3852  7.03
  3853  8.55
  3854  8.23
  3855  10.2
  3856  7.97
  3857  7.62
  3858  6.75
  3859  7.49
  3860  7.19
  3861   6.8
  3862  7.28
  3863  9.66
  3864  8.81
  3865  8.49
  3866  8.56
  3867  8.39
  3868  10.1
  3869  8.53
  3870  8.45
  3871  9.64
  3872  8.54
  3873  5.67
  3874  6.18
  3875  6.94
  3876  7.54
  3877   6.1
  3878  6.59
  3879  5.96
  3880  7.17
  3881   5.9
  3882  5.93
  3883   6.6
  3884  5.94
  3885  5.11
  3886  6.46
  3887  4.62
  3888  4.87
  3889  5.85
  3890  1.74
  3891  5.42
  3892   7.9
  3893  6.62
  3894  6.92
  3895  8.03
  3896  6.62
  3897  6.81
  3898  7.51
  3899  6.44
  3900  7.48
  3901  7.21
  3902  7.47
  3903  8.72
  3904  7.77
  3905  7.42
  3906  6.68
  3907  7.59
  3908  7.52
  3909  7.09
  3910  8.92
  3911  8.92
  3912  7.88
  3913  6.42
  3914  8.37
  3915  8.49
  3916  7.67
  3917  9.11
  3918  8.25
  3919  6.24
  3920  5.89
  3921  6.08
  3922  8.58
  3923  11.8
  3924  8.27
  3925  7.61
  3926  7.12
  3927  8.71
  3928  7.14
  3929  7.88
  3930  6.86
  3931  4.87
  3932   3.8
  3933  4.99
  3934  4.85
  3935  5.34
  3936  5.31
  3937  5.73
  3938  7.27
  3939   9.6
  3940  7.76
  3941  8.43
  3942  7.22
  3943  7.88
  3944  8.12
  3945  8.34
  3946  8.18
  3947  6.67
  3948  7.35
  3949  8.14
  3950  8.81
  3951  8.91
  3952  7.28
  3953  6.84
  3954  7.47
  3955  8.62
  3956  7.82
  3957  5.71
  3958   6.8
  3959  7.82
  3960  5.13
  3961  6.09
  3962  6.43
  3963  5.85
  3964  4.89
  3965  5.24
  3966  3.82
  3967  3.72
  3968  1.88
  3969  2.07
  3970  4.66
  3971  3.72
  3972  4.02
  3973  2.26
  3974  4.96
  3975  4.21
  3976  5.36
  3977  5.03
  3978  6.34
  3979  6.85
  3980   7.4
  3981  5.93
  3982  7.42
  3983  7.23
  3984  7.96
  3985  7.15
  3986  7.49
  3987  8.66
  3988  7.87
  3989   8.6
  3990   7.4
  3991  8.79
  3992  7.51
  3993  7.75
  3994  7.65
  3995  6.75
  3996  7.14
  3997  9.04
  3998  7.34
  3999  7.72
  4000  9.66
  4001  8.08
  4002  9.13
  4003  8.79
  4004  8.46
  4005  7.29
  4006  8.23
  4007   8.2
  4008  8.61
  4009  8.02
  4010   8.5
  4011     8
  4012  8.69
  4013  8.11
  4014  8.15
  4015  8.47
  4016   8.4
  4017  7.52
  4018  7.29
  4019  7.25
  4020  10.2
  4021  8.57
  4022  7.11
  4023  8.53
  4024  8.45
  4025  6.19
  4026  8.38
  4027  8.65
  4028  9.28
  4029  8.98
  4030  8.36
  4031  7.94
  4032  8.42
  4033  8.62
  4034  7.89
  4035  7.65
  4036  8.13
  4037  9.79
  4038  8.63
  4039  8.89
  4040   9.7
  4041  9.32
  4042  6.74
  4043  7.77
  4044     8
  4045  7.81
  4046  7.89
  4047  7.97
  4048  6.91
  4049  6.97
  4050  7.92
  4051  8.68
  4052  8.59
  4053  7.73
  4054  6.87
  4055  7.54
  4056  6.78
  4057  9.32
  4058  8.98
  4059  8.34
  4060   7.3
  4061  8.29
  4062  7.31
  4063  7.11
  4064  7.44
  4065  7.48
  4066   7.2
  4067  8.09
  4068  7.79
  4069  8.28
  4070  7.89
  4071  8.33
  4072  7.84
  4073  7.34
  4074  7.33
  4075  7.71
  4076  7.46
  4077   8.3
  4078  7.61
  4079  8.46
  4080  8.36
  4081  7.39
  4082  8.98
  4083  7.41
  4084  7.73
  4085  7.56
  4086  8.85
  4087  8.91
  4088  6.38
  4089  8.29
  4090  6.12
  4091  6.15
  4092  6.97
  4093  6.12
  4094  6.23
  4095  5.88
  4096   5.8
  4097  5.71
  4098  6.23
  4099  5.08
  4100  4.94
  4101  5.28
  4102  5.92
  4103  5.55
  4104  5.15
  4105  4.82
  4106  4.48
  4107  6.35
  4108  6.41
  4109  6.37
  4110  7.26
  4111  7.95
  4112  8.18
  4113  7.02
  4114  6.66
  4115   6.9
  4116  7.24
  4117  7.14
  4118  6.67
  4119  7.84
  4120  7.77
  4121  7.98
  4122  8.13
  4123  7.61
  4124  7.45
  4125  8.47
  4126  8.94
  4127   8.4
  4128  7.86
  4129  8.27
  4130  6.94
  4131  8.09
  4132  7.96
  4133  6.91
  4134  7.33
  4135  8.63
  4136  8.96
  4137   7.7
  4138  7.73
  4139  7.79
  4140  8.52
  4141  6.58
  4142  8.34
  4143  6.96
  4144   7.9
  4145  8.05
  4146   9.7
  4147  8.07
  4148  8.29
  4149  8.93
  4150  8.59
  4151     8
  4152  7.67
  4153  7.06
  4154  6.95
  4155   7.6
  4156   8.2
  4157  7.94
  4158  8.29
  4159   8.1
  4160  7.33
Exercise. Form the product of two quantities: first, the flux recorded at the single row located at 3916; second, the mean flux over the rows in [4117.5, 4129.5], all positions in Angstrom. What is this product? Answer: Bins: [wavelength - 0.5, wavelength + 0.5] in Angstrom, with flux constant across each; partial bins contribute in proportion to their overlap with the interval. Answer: 61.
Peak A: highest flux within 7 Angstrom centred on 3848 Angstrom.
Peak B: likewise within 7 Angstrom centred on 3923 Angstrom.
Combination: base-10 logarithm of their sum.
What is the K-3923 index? 1.35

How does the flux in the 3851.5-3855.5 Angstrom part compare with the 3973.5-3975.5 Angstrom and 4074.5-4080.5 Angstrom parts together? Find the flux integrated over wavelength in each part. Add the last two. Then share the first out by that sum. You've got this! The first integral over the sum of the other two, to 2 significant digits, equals 0.60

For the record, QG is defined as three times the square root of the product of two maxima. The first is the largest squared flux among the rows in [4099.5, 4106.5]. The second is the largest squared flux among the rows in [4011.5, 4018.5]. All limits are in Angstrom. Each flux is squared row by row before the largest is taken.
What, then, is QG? 154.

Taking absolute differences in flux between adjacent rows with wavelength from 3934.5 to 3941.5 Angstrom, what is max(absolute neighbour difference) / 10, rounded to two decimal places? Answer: 0.23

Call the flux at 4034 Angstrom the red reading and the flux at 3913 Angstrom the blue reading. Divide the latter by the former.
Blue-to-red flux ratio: 0.81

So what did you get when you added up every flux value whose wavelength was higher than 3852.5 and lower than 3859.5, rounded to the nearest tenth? 56.8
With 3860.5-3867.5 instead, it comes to 58.0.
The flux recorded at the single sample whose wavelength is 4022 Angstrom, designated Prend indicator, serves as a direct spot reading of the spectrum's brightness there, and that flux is 7.11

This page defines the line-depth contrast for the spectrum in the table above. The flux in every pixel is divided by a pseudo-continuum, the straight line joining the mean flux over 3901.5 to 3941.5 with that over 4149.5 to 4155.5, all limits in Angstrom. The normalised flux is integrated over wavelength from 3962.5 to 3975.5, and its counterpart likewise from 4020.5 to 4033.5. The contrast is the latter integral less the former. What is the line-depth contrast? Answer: 7.4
